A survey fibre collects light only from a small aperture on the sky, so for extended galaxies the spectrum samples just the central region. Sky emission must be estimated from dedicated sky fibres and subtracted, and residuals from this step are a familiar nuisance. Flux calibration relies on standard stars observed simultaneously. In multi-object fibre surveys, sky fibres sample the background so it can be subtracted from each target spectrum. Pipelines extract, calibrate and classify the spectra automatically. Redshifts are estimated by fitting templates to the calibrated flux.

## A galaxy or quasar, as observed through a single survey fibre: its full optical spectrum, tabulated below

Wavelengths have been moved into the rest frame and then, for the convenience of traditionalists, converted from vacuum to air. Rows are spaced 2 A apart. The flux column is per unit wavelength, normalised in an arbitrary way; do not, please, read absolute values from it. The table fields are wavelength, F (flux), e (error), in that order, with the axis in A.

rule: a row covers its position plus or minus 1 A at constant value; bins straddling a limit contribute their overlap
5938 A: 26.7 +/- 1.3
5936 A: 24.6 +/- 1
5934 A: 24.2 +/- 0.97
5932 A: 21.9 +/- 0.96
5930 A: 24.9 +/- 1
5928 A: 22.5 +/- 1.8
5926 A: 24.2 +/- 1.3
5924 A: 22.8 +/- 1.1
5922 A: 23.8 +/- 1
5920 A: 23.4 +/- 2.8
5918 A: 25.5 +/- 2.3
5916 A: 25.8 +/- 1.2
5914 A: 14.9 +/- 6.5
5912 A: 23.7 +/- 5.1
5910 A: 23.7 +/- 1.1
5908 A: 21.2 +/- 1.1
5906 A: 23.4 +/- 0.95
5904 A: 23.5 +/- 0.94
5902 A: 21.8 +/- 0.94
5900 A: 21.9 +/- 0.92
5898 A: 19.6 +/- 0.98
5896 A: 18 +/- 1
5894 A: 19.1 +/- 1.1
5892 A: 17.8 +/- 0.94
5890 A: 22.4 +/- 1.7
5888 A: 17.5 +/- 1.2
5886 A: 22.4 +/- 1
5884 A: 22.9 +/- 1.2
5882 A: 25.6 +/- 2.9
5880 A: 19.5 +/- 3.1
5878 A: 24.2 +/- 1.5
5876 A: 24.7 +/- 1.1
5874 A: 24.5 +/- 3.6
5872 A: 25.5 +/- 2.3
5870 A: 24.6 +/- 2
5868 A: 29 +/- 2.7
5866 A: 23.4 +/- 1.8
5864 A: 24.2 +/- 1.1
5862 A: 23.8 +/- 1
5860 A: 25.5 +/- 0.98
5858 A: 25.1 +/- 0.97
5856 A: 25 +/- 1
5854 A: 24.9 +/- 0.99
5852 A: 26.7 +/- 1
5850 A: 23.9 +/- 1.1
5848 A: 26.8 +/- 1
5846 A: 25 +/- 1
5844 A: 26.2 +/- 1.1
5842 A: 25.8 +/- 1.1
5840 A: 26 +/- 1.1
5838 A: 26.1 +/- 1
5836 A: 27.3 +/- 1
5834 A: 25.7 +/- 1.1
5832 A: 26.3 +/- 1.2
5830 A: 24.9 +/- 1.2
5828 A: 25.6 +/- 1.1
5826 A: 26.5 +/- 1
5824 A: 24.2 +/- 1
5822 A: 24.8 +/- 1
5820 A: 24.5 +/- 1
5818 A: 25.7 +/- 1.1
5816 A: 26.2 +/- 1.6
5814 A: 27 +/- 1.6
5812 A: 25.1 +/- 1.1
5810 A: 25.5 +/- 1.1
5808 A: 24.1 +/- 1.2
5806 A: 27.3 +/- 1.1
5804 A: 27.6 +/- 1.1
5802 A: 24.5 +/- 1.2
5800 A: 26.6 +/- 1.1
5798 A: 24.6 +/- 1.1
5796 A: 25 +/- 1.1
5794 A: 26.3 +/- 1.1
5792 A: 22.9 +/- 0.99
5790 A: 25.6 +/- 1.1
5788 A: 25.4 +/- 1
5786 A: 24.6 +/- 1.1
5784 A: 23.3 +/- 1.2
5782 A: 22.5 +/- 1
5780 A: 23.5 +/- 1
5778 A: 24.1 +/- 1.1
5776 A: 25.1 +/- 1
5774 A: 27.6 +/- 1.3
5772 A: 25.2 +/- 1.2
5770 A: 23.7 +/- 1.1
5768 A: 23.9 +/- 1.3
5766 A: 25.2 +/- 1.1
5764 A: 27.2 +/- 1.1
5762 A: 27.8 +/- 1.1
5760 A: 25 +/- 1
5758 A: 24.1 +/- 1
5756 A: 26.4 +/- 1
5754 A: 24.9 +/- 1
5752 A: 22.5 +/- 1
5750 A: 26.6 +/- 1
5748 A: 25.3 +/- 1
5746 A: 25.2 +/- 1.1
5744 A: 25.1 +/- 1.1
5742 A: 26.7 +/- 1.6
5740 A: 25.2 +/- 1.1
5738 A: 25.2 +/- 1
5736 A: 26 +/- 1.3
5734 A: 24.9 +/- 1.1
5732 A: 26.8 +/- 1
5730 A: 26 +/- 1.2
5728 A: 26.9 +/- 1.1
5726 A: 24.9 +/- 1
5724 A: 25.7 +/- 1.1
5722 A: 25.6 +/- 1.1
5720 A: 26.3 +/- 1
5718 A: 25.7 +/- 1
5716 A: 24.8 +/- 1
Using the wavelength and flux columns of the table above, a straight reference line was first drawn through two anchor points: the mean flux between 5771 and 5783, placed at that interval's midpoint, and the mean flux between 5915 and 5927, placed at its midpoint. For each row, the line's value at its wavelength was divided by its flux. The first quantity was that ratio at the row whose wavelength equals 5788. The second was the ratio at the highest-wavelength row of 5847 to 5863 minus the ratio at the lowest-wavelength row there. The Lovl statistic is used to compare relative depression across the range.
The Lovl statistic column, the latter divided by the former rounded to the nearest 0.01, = 0.12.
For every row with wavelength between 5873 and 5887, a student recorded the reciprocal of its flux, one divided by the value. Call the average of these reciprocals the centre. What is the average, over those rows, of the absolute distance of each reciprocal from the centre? 0.0030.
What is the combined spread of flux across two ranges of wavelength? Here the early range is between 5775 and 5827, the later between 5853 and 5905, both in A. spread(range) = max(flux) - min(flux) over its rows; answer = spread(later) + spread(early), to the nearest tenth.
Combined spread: 16.6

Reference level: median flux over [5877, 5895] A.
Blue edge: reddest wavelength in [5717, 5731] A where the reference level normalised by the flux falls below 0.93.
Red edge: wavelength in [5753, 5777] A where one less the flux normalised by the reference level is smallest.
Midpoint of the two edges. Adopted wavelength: 5746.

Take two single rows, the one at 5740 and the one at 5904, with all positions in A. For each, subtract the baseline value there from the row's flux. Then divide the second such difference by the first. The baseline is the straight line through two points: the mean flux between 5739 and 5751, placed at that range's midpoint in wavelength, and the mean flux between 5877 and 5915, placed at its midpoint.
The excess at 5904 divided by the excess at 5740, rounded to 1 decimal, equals -4.0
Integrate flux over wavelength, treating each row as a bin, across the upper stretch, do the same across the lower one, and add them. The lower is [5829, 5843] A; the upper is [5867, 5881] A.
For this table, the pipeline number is 708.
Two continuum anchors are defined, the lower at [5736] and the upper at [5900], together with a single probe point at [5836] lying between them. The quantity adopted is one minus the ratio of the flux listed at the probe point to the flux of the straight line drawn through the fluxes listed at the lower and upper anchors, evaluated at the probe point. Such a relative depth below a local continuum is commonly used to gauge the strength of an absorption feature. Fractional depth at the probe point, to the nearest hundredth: -0.16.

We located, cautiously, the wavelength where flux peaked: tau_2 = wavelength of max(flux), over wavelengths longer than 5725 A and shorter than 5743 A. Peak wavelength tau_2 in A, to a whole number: 5728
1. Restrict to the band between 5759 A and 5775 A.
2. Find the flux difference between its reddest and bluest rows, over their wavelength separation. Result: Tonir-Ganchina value 0.19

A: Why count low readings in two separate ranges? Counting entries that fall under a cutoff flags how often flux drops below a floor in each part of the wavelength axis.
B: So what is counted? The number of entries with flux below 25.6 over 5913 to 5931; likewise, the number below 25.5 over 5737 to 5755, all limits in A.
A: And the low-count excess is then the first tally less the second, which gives 1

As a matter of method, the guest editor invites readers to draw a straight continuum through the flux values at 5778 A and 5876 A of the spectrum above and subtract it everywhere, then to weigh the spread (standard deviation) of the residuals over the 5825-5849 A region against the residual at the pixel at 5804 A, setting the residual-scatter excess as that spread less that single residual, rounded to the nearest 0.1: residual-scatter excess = -2.7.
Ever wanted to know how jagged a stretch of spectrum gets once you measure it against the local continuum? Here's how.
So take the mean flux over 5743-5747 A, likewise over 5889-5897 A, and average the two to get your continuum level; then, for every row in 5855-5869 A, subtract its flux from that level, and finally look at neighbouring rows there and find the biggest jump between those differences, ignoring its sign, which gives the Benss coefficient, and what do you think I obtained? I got 5.6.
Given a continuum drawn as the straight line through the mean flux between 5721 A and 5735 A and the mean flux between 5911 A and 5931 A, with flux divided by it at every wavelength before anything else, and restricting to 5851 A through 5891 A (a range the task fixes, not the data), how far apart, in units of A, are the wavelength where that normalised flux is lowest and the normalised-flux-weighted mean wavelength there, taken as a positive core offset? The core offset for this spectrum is 17.6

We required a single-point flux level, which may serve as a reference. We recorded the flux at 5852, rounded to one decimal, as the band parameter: 26.7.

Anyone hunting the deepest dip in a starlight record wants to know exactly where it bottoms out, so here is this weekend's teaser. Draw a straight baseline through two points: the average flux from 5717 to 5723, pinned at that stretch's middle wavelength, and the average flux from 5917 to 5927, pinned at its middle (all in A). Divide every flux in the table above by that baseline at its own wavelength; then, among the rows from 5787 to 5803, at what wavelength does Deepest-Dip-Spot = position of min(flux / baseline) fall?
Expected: 5792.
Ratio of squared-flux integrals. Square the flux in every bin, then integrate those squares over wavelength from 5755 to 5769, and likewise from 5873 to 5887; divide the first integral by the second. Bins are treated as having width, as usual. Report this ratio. 1.20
